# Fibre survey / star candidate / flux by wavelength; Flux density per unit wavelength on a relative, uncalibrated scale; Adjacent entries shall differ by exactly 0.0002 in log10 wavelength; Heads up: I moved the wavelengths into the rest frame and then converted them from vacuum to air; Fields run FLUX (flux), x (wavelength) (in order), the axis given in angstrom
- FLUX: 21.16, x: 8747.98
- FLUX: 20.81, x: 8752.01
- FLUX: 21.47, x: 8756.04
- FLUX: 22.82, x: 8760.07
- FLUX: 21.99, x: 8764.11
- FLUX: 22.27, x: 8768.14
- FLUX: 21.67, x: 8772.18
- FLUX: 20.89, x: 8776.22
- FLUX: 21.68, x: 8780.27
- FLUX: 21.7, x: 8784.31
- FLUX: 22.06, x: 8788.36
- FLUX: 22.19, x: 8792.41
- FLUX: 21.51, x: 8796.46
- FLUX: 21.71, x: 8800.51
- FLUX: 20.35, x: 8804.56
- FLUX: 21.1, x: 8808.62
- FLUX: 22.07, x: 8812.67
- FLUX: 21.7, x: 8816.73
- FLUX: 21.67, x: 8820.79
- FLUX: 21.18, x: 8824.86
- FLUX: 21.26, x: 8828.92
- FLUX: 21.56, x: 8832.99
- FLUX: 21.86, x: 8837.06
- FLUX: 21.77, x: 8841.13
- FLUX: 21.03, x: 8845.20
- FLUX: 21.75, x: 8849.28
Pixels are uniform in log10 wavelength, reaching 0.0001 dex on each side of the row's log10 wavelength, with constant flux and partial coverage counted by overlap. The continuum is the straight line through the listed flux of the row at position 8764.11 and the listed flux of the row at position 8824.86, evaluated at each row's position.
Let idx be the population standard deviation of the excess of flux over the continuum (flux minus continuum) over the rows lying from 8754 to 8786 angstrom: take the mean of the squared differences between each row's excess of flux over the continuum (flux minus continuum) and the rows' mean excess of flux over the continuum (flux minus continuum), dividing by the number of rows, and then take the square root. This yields 0.50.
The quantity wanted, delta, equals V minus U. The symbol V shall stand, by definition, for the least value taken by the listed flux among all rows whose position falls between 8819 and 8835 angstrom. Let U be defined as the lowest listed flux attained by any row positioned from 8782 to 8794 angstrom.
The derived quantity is -0.52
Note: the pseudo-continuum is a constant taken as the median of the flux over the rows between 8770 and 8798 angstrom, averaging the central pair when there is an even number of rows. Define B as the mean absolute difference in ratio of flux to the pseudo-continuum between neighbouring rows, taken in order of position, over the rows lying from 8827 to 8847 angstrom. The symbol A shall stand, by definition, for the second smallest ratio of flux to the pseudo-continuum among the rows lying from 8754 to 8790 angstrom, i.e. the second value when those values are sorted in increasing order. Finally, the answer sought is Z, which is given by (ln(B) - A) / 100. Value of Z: -0.051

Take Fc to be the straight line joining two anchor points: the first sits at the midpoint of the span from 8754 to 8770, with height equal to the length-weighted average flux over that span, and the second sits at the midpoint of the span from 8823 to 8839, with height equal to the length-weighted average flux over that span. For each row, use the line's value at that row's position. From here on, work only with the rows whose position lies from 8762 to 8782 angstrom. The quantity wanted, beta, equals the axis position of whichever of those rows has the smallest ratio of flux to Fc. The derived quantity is 8776.22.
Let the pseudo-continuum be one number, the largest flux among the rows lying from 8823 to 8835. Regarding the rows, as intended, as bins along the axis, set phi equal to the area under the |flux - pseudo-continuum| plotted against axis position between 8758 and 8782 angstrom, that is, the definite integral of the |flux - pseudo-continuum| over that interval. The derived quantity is 13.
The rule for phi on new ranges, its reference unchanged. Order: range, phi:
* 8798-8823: 11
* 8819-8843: 5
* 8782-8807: 11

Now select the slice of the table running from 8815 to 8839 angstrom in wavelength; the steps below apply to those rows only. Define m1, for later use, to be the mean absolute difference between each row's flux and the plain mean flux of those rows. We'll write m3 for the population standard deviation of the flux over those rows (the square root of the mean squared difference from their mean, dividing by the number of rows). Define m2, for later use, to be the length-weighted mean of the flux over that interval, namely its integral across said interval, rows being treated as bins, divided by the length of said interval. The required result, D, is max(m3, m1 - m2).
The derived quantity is 0.24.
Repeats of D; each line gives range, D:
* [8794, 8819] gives 0.55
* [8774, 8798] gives 0.42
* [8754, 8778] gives 0.61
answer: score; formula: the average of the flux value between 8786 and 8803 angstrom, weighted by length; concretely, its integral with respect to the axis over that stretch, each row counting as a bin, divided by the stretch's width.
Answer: 21.8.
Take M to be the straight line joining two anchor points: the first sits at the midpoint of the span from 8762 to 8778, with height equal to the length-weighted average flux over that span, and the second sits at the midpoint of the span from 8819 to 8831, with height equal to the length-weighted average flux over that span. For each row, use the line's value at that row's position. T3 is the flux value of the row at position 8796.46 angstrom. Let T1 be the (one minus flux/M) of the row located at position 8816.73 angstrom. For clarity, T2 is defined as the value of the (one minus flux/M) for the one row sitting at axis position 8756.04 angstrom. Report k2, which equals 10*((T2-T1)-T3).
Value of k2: -215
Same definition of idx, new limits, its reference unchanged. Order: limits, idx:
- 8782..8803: 0.24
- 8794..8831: 0.50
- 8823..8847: 0.34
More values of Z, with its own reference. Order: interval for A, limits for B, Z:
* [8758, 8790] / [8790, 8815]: -0.043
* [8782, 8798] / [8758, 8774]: -0.046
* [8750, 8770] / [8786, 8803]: -0.052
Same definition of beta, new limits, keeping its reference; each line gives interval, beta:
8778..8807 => 8804.56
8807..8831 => 8808.62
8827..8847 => 8845.20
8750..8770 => 8752.01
